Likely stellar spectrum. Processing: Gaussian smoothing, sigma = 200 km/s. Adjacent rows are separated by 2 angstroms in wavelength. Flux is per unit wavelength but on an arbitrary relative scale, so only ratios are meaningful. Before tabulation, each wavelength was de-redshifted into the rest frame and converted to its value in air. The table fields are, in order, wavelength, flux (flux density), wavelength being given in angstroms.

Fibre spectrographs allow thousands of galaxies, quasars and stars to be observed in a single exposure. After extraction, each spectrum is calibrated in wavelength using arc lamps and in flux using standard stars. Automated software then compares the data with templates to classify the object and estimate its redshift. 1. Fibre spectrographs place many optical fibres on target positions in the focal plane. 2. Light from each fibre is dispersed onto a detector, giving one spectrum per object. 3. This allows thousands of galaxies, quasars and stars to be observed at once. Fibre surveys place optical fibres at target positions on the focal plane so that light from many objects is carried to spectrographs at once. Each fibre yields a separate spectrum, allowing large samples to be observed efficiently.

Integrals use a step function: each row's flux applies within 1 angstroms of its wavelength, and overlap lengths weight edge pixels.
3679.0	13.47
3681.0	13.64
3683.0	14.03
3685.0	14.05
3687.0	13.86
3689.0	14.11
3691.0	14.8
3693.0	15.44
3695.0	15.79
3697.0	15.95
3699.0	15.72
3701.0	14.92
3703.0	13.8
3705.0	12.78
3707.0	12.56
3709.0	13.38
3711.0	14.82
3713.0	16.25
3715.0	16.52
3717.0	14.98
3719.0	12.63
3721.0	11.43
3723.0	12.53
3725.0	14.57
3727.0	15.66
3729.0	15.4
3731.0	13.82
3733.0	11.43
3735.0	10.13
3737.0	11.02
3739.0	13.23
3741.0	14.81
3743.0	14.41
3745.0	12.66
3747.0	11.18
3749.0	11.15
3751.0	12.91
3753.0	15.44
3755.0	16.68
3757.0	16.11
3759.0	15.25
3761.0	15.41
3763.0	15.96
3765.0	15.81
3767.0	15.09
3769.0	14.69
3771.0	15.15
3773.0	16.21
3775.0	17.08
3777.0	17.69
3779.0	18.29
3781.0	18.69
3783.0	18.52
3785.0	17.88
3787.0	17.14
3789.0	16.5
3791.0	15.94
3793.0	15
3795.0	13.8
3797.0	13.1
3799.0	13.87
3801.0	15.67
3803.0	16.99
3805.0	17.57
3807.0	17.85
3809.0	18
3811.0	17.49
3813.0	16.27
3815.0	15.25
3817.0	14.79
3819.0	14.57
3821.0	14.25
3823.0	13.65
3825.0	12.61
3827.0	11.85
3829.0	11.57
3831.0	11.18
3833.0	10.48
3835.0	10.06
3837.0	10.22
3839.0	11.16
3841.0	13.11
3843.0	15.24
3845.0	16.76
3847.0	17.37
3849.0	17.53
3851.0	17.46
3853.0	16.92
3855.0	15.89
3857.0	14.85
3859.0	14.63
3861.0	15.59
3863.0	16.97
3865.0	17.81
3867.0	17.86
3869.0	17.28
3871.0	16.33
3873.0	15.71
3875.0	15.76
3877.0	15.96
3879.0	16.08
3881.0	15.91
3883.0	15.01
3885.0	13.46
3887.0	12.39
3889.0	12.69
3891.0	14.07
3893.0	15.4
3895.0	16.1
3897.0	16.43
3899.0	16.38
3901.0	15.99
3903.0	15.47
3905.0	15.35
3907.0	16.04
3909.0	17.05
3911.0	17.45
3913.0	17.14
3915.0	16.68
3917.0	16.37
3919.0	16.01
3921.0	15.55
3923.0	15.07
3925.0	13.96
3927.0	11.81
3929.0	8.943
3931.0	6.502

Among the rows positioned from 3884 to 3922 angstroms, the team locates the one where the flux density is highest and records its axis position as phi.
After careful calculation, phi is 3911.0 angstroms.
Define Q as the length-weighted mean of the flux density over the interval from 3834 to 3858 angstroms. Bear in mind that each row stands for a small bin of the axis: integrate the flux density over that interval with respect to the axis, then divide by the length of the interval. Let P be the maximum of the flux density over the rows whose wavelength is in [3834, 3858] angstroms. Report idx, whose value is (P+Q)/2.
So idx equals 16.1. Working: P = 17.53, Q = 14.7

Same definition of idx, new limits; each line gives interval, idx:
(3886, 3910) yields 16.2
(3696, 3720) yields 15.5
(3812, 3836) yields 14.7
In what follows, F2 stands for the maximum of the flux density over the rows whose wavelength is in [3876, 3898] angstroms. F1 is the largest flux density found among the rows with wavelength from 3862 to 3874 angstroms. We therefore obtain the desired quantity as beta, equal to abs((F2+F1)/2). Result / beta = 17.1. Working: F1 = 17.86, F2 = 16.43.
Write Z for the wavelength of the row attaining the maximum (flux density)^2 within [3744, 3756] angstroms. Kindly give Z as 3755.0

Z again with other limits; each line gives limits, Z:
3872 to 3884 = 3879.0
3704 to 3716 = 3715.0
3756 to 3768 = 3757.0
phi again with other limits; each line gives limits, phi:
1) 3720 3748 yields 3727.0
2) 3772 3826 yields 3781.0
